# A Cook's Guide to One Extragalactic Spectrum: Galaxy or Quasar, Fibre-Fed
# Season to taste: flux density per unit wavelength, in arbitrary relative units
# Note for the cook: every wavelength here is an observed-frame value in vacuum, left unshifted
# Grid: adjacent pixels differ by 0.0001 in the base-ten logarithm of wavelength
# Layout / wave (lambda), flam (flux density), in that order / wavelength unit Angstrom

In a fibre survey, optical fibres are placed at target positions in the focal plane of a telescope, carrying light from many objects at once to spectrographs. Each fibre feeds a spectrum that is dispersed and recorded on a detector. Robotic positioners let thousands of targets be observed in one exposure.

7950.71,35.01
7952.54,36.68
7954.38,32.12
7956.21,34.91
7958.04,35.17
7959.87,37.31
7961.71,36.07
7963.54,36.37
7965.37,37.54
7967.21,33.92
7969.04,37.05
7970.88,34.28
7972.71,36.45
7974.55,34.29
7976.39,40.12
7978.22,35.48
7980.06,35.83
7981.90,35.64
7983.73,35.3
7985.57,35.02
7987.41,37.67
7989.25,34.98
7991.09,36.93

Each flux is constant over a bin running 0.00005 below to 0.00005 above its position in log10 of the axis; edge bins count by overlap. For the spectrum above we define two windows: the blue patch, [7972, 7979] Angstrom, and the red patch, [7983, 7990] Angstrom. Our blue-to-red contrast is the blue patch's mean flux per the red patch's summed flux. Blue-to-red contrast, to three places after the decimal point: 0.256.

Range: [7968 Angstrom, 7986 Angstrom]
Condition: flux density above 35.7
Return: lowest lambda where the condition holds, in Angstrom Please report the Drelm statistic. 7969.04 Angstrom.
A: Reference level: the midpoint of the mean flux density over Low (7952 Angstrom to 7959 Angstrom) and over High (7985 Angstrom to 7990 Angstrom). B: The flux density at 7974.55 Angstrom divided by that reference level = 0.97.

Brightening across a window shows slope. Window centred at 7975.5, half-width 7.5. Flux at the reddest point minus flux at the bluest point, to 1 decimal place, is -1.4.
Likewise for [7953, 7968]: 1.8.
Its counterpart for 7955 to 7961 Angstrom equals 2.4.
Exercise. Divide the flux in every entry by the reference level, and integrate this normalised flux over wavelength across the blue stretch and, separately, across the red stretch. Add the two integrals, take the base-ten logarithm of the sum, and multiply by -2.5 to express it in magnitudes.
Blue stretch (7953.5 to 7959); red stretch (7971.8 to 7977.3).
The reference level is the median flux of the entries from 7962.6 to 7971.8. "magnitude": -2.58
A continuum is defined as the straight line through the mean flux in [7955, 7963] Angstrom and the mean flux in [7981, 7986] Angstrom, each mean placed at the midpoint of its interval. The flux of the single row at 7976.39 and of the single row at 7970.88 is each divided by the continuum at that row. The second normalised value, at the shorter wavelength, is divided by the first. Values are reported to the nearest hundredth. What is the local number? 0.85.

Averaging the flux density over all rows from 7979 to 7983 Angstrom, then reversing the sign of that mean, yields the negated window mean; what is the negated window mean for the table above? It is -35.7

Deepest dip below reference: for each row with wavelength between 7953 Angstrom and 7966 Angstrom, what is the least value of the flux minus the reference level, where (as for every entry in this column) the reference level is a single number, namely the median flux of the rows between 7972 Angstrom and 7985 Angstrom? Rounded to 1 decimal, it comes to -3.5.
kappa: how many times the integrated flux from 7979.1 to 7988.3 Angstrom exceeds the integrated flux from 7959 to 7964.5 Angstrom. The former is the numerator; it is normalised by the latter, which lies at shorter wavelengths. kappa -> 1.64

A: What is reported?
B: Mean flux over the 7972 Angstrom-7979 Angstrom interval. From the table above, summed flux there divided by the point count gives 36.6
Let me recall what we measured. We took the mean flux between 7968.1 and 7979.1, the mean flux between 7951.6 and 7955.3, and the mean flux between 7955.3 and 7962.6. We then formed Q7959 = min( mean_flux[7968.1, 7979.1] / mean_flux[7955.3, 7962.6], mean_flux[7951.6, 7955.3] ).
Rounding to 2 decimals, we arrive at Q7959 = 1.01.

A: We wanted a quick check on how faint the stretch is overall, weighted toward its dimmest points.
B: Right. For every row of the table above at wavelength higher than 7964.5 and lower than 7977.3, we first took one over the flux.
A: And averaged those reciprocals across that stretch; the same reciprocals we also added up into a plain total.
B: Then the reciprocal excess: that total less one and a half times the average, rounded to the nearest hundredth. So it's 0.15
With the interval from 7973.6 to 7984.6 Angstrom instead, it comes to 0.12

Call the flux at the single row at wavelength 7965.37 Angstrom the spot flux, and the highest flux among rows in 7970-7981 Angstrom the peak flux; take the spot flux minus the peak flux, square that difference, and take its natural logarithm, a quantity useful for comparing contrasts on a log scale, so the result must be 1.9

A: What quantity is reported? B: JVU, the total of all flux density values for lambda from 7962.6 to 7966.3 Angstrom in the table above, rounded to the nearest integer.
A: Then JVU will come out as 74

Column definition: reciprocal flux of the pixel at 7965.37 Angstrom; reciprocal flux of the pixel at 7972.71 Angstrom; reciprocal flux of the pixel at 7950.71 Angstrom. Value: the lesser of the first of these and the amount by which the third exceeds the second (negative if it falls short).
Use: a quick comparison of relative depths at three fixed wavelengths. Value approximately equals 0.0011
